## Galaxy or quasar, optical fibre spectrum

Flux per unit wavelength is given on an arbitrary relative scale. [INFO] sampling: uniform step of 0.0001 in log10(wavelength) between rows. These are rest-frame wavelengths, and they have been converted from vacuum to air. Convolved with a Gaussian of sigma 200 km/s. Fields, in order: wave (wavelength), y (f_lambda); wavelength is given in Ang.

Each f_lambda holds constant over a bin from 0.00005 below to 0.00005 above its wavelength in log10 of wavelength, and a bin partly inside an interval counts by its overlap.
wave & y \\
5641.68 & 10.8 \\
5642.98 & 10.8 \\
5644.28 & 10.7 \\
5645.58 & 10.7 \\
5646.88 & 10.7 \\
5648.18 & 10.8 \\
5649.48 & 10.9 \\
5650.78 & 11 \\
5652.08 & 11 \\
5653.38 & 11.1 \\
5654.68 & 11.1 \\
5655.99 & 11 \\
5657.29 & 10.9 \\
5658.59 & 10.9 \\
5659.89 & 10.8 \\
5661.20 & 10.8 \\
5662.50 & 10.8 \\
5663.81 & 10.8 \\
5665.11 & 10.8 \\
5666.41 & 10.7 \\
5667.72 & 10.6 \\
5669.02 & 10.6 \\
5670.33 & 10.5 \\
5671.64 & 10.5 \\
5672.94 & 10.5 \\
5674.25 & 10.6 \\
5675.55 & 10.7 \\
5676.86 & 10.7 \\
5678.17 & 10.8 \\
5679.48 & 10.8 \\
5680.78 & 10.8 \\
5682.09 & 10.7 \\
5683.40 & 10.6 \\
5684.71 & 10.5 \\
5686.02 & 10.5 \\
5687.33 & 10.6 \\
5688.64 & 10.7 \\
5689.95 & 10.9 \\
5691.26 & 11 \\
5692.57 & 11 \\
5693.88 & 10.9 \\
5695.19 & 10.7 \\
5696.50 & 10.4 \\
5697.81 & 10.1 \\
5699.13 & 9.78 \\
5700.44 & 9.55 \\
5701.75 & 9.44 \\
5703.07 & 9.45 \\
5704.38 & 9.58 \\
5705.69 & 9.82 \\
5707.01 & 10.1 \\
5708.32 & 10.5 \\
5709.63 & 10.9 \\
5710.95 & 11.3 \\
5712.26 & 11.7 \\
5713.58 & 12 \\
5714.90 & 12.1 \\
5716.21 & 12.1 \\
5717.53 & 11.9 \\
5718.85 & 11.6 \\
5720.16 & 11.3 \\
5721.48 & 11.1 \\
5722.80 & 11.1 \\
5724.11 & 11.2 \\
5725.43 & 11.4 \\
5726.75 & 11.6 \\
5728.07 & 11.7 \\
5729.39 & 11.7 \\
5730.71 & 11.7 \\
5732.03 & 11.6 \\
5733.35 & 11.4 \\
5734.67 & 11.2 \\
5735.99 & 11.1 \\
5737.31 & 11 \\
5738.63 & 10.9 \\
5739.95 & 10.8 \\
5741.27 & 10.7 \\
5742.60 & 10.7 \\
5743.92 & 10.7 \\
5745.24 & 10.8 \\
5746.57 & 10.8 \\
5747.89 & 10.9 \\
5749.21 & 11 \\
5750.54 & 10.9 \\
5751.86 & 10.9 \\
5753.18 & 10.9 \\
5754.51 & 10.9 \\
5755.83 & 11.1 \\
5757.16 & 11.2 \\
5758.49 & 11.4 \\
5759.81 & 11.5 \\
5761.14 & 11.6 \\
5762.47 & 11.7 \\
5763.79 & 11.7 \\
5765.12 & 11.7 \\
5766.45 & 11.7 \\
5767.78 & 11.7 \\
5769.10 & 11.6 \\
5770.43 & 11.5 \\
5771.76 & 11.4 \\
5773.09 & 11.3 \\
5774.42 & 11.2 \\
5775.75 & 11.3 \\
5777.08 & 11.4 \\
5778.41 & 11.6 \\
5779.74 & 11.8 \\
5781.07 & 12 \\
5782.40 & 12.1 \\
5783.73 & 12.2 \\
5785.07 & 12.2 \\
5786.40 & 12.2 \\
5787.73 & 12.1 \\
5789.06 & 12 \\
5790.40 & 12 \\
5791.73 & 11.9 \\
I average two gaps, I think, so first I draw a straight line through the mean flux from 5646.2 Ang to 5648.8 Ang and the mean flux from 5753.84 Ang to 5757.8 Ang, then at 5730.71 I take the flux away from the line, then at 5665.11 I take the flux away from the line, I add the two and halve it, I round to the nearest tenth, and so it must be -0.4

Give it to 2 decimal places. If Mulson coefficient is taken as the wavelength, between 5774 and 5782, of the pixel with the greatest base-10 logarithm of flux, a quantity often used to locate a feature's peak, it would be 5781.07 Ang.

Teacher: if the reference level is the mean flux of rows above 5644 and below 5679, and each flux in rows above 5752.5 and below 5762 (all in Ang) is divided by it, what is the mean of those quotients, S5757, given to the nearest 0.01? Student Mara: 1.04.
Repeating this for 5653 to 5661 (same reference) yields 1.02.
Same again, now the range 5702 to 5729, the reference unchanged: 1.03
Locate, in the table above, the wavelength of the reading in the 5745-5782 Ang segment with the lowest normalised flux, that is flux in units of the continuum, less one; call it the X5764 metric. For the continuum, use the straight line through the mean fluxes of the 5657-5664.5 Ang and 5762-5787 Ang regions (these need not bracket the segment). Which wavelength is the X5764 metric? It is 5746.57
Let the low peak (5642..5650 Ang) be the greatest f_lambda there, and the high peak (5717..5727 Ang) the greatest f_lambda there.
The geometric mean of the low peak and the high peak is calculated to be 11.4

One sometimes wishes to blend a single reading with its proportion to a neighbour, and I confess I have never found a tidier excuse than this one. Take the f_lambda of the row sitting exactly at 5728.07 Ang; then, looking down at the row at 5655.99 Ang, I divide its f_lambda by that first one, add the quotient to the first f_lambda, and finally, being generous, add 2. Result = 14.6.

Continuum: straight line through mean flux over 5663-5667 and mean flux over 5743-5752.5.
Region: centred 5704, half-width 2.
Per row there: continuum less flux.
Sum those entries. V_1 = 3.6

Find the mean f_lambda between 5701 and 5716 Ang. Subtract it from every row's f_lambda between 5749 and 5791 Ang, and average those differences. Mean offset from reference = 0.9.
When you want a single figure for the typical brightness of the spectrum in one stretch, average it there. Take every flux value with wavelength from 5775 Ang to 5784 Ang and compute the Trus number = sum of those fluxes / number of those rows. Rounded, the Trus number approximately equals 11.8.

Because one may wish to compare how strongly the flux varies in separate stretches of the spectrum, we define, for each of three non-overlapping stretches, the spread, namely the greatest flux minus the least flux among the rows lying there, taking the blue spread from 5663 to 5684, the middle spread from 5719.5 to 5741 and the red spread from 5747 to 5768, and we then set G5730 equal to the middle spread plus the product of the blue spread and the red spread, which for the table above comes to 1.14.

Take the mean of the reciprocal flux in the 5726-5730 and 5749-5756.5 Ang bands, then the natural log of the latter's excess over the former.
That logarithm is -5.2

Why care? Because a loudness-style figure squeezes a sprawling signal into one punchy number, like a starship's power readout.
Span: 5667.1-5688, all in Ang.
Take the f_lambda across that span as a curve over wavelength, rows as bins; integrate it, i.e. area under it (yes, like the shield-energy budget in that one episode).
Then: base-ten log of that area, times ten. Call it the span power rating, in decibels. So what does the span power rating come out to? 23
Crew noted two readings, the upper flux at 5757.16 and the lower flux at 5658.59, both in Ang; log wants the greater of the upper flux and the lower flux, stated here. 11.2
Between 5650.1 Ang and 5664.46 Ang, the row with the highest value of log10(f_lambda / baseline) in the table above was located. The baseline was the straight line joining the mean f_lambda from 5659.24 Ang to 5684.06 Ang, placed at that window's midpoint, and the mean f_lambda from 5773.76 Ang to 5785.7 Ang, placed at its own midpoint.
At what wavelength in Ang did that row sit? 5653.38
